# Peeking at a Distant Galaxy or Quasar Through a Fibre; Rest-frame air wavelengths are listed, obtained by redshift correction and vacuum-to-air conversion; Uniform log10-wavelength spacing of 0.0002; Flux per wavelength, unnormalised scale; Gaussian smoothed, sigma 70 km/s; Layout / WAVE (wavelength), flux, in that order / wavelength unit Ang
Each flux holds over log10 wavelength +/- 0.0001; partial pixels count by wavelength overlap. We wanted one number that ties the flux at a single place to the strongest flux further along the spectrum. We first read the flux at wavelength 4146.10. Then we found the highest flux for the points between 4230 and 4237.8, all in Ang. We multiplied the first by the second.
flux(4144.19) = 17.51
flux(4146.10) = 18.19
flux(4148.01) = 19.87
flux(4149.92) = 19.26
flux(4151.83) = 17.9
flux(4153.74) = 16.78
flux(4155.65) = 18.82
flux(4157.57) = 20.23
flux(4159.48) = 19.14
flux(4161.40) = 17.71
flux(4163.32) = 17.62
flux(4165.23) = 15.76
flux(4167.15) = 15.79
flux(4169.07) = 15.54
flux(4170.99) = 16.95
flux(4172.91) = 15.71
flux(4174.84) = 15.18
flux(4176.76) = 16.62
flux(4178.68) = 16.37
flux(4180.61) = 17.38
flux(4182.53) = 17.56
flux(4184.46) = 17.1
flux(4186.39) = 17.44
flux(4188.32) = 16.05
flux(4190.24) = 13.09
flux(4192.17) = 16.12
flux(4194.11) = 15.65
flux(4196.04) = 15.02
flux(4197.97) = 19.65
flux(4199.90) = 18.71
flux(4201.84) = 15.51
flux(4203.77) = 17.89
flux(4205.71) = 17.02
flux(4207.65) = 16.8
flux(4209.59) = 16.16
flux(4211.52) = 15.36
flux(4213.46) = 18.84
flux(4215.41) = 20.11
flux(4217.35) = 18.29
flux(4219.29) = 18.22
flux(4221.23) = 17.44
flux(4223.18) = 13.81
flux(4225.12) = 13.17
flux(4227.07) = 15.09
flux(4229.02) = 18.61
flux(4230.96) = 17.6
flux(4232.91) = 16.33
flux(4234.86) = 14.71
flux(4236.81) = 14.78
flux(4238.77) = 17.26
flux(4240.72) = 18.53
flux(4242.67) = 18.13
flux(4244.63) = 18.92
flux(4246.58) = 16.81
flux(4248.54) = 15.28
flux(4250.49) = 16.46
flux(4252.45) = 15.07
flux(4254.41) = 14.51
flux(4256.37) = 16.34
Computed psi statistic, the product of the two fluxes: 320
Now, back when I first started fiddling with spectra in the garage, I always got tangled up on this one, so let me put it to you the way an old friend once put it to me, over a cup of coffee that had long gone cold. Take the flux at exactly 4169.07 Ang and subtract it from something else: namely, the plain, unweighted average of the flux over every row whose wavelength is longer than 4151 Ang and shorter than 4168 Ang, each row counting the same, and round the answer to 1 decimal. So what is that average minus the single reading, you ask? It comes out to 2.2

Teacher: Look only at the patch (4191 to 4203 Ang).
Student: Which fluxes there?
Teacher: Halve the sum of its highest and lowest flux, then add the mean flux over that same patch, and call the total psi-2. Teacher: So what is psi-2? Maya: 34.1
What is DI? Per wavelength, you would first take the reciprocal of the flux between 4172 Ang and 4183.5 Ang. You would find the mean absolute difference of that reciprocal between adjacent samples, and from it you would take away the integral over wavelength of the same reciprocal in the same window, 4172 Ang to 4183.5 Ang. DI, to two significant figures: -0.70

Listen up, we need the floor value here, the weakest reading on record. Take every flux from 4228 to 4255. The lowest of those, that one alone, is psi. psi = 14.51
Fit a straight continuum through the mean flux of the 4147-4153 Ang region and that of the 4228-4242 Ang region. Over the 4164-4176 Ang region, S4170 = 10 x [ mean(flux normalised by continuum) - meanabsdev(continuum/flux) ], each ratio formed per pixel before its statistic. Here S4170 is 8.3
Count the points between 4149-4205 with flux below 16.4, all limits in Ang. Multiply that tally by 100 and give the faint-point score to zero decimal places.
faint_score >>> 1200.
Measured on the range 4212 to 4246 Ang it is 600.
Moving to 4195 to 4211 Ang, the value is 300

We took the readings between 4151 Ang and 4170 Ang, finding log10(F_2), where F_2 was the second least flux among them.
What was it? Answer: 1.20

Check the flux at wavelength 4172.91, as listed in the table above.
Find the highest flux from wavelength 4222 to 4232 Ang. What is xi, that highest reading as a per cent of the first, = 118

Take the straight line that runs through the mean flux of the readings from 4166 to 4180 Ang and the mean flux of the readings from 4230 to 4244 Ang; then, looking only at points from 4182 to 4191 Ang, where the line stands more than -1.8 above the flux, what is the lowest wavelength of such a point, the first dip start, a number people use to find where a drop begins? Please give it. 4182.53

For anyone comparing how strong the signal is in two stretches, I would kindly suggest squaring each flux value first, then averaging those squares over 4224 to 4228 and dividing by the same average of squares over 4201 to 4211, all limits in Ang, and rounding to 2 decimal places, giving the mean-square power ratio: 0.72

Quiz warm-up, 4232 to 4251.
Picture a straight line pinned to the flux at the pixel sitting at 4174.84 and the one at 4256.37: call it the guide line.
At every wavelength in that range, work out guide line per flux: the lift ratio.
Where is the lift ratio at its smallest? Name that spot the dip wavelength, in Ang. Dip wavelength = 4244.63 Ang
